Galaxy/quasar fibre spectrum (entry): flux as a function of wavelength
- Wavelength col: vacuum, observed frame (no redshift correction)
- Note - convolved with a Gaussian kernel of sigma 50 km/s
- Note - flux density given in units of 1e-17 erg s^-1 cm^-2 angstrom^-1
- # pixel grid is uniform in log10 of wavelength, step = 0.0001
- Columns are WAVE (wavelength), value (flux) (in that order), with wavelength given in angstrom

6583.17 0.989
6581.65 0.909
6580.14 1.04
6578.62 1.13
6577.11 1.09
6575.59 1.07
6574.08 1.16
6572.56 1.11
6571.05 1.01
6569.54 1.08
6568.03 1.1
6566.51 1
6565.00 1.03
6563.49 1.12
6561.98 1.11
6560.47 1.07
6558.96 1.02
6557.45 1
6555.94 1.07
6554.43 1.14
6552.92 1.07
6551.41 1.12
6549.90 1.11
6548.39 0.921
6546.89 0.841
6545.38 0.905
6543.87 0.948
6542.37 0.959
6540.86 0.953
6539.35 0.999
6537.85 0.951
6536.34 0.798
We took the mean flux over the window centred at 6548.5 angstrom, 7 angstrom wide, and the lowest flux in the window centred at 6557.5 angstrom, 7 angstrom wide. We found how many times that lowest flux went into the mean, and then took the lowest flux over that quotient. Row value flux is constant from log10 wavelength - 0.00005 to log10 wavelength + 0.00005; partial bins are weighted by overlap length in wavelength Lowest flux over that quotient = 1.02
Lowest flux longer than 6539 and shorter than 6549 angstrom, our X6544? 0.841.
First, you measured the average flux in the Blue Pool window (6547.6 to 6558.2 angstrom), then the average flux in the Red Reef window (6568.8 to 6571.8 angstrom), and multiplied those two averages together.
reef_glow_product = 1.11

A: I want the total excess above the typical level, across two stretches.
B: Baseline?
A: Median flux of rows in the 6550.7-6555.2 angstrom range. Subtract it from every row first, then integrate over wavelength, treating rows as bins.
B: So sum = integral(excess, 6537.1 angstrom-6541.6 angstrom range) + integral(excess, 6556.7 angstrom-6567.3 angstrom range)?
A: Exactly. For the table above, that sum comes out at -1.43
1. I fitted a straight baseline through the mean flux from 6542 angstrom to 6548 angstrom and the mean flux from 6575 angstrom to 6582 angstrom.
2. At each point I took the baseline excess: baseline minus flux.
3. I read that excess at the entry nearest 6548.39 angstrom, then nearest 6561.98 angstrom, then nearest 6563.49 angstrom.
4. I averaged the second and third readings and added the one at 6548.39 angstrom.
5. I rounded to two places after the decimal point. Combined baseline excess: -0.12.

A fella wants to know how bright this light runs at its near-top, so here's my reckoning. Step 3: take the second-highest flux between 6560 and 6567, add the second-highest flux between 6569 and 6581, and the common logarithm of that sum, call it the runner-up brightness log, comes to 0.350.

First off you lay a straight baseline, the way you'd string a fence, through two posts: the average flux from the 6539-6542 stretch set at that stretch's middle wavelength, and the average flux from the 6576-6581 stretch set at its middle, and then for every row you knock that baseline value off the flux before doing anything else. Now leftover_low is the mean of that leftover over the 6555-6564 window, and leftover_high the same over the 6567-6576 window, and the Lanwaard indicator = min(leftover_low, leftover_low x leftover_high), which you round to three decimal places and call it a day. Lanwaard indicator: 0.001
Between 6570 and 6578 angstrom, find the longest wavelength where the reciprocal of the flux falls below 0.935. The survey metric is 6577.11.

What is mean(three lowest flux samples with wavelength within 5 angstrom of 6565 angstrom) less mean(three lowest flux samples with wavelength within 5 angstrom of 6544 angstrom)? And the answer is 0.144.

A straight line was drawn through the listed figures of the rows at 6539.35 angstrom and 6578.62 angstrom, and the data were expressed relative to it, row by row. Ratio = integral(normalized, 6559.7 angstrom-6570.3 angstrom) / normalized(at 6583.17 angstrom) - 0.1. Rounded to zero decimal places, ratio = 12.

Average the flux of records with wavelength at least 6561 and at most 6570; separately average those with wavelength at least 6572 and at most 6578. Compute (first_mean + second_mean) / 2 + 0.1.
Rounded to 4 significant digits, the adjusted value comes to 1.190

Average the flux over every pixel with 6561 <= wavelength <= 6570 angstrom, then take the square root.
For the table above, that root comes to 1.036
